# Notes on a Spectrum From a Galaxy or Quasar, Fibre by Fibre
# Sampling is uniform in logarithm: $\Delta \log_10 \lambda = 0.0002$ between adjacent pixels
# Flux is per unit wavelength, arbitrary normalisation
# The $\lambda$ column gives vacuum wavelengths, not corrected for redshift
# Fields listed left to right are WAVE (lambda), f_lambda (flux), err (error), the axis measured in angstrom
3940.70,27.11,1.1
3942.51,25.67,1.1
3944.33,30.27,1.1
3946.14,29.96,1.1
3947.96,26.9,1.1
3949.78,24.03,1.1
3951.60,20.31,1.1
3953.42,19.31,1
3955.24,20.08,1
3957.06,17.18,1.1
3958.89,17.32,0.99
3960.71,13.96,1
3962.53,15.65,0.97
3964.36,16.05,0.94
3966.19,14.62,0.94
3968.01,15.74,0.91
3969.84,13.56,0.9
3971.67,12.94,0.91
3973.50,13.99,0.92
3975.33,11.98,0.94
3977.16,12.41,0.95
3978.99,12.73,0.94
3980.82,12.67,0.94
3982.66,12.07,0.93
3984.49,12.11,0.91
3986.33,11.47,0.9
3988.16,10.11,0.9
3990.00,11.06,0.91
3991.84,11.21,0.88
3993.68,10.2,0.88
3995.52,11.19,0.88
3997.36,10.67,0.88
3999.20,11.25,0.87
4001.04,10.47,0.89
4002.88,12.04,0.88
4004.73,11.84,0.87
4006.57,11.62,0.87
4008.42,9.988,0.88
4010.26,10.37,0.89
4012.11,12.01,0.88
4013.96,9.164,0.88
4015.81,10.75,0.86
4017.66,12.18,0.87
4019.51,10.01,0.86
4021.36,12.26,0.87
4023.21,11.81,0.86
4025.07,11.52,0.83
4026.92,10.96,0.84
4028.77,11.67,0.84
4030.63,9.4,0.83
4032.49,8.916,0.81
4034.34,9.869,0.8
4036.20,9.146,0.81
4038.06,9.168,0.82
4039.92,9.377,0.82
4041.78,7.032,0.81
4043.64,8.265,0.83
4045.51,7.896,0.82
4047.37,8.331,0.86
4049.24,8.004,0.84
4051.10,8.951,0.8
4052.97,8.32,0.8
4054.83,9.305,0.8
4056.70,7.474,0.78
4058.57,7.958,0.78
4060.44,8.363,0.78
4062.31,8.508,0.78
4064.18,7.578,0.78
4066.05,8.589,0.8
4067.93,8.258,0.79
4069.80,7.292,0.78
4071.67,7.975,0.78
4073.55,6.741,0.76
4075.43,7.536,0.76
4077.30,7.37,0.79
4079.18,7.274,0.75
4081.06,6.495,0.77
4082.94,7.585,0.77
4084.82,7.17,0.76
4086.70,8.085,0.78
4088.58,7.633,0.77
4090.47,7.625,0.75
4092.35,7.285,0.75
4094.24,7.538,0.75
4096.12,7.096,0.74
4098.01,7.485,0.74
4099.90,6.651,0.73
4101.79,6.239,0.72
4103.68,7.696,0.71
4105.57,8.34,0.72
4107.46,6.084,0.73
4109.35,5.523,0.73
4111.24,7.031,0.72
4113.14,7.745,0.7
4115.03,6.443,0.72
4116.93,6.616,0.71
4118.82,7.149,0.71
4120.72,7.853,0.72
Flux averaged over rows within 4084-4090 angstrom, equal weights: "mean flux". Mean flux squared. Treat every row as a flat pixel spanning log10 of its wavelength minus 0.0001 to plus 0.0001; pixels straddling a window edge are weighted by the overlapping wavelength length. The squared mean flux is 58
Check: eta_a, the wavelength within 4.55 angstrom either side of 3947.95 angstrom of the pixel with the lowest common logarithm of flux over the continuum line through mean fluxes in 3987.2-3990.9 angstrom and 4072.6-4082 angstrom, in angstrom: 3951.60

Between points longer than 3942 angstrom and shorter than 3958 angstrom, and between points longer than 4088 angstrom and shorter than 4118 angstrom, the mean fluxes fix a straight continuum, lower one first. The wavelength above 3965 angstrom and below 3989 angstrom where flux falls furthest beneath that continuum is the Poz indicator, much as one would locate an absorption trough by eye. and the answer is 3988.16 angstrom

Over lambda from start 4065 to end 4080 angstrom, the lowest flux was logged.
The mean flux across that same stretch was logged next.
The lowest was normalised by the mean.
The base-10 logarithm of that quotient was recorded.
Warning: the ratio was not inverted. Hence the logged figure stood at -0.054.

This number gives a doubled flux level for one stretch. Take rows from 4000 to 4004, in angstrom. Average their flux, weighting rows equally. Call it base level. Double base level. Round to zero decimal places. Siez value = 23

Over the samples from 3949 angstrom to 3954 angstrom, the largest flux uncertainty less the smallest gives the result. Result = 0.100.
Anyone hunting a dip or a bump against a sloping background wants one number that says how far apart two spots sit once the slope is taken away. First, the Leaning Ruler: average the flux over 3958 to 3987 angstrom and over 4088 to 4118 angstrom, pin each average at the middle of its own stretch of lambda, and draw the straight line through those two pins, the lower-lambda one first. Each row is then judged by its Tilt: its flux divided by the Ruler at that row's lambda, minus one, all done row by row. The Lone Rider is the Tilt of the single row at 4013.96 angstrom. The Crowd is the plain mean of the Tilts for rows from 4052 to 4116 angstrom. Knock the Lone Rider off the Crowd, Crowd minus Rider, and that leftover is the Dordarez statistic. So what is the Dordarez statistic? 0.15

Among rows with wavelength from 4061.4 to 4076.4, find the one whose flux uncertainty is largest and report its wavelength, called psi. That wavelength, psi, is 4066.05 angstrom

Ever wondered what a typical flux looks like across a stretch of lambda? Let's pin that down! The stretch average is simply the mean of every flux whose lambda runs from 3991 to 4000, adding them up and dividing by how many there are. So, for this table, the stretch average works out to 10.9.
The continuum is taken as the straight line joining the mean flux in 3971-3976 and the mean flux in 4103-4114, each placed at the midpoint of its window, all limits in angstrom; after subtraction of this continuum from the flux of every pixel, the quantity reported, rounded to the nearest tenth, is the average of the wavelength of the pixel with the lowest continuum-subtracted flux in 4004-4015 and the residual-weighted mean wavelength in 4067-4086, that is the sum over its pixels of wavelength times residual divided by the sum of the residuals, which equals 4045.2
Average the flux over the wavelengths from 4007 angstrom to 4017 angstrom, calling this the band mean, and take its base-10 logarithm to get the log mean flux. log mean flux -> 1.02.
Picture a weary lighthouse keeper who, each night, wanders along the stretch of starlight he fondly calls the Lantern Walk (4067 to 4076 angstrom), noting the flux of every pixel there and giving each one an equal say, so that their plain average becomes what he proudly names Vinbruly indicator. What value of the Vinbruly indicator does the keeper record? 7.6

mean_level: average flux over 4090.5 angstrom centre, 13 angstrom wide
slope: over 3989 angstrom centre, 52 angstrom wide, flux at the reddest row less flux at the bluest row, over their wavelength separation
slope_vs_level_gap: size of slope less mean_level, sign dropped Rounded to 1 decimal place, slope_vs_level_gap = 7.6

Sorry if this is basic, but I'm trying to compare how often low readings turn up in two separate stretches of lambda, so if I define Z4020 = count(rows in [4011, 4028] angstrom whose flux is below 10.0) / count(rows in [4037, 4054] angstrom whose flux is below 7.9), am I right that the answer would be 0.50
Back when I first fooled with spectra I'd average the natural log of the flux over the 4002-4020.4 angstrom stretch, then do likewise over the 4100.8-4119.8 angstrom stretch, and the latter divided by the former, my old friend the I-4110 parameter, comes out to 0.80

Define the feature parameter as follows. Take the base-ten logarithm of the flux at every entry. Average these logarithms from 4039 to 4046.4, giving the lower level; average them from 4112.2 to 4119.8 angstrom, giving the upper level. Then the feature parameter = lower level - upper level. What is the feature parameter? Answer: 0.1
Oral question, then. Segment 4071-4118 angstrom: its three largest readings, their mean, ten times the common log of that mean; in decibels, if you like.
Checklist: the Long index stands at 9.1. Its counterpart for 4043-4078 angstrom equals 9.5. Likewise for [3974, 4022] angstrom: 11.0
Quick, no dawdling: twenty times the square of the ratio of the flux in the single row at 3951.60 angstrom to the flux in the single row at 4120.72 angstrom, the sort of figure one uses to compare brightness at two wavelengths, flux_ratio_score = 134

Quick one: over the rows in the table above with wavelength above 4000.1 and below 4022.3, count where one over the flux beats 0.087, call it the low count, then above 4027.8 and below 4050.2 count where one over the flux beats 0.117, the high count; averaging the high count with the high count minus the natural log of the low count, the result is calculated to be 4.1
